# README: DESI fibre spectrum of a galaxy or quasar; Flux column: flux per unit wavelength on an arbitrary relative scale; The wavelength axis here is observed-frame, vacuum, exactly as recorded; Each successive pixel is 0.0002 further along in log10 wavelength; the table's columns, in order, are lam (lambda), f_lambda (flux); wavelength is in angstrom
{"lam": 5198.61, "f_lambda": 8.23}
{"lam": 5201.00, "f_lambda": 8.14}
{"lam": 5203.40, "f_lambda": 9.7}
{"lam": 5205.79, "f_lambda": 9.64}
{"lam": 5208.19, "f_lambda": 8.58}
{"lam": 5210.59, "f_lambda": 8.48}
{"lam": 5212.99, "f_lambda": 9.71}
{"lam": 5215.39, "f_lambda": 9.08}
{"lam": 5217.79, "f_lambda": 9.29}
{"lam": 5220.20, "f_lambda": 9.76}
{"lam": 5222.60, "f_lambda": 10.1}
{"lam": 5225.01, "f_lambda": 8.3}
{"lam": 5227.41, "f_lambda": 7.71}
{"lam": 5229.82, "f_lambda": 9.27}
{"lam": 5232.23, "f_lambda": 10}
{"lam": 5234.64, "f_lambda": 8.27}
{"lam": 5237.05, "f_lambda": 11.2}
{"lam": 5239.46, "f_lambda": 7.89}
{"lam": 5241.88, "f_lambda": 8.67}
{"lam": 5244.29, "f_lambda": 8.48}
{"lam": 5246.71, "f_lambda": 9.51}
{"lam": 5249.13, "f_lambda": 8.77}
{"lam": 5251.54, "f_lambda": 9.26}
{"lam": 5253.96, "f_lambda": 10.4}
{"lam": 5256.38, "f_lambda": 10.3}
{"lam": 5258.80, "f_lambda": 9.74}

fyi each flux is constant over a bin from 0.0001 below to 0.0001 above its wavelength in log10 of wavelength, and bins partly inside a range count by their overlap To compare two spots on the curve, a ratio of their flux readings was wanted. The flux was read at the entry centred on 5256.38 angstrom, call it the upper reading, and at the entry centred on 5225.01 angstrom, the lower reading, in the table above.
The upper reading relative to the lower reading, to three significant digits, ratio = 1.24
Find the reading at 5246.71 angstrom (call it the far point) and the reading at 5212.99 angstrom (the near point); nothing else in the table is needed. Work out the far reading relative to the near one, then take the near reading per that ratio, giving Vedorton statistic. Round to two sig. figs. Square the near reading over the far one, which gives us 9.9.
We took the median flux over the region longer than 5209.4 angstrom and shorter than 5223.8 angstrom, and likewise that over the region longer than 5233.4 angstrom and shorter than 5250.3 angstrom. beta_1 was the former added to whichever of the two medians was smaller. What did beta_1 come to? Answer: 18.2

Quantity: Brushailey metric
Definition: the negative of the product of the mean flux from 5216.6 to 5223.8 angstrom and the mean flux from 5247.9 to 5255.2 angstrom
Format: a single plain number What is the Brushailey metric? -92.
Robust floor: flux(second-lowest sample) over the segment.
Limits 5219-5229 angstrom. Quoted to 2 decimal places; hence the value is 8.30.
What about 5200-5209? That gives 8.58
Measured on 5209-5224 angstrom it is 9.08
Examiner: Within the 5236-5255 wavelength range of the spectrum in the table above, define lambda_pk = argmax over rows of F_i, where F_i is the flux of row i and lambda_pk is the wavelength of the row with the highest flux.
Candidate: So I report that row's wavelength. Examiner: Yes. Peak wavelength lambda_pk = 5237.05 angstrom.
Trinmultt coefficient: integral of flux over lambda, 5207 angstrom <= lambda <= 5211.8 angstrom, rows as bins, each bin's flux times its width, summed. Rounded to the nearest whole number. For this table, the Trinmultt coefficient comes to 41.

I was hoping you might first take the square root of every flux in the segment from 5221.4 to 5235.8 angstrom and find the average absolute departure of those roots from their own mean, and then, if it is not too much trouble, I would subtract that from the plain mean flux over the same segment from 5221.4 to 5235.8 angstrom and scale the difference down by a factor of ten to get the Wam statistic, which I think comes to 0.880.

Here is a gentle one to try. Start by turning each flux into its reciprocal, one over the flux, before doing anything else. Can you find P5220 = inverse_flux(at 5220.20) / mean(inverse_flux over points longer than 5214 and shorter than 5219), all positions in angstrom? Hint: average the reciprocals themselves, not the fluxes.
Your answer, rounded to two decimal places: 0.94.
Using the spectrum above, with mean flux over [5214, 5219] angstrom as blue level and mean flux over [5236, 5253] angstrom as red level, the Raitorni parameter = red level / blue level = 0.99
